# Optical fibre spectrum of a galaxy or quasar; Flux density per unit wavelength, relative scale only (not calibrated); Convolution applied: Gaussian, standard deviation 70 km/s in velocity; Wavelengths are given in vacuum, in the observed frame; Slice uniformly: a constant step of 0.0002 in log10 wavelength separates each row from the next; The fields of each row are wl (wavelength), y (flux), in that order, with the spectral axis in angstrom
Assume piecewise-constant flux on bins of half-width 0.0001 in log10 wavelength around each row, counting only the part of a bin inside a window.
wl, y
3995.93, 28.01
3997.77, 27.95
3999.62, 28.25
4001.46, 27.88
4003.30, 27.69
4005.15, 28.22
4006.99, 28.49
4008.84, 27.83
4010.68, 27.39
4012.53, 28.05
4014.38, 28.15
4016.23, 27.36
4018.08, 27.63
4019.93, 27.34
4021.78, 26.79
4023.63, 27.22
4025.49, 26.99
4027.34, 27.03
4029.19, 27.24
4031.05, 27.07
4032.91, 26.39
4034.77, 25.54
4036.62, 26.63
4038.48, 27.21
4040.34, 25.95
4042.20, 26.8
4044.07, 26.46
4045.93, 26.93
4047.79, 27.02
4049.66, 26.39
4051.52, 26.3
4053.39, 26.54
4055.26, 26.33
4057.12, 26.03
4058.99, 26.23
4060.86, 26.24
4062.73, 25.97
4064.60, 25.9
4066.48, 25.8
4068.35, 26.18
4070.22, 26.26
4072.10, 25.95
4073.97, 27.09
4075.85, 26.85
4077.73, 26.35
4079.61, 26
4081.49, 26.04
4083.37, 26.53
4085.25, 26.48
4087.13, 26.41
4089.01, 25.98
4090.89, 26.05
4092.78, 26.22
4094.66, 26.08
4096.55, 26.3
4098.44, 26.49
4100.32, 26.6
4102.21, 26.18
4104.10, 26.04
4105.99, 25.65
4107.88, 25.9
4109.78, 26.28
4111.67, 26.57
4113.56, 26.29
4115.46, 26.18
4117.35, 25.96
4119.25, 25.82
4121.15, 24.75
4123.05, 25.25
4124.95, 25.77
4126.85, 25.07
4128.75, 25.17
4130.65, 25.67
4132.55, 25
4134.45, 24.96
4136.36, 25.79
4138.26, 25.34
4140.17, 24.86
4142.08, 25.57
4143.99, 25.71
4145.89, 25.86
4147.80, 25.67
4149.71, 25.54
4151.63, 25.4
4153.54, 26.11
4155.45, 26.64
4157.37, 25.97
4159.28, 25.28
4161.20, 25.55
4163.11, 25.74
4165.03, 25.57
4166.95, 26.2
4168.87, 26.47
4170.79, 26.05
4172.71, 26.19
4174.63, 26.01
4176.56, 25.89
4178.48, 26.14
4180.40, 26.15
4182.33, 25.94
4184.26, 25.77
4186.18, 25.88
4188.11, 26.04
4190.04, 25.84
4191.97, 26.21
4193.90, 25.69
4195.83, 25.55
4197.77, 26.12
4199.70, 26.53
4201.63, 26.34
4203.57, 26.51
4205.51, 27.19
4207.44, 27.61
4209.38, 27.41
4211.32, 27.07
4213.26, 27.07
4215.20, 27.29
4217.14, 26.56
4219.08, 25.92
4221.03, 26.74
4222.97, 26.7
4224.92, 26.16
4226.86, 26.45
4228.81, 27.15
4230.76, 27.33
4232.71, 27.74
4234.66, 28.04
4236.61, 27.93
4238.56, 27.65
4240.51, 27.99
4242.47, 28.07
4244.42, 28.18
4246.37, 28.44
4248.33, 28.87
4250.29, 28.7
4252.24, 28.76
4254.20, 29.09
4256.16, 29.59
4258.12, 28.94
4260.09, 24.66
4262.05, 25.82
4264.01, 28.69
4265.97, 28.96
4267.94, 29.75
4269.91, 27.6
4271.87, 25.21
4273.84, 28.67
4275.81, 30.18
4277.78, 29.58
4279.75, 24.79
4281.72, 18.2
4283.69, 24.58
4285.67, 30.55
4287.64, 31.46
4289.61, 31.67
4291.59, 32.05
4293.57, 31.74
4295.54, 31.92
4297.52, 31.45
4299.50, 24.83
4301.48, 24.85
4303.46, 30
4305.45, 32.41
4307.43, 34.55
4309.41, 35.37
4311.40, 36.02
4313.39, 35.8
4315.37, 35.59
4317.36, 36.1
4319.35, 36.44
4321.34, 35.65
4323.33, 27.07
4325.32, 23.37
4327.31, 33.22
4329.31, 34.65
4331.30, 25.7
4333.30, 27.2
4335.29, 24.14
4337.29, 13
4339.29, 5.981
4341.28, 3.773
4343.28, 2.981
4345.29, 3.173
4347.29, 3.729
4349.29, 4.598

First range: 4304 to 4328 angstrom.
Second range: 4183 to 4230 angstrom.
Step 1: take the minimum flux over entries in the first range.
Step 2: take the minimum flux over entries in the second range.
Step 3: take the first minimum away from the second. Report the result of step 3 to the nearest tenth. 2.2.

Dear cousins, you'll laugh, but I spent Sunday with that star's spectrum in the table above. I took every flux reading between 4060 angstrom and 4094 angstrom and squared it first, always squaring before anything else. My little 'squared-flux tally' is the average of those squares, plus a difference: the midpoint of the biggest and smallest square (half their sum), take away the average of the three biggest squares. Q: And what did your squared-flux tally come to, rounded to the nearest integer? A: 669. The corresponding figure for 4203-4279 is 638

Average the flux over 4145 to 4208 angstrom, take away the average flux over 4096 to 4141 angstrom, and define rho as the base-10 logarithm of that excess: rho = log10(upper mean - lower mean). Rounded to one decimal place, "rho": -0.5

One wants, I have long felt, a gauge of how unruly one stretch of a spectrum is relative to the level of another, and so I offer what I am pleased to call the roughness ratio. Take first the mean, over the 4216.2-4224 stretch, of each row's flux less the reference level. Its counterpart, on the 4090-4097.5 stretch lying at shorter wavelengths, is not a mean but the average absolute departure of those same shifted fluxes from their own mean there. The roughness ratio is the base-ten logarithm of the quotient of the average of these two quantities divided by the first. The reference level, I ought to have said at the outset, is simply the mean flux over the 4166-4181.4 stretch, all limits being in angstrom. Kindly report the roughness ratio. -0.19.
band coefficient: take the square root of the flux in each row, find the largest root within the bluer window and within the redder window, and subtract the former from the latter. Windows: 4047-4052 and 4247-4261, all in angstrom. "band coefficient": 0.24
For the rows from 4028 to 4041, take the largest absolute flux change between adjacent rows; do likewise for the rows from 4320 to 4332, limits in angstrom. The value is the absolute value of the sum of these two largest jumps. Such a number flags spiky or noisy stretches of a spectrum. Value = 11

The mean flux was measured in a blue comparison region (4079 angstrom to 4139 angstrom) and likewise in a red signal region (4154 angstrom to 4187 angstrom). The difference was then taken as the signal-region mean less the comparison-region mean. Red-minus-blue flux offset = 0.1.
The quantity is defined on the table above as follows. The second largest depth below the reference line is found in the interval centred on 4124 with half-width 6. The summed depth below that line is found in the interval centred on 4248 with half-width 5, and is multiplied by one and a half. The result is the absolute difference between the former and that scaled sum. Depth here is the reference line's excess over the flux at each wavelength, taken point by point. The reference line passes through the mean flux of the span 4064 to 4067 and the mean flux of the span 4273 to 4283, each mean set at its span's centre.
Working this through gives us 19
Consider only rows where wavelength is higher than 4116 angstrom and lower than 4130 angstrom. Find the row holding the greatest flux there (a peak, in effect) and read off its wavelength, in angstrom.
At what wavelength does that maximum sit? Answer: 4117.35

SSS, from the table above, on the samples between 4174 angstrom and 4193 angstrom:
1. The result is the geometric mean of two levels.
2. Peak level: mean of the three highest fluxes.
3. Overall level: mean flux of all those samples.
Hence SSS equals 26.1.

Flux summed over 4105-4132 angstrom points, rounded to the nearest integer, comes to 360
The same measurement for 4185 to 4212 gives 370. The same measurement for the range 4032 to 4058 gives 371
